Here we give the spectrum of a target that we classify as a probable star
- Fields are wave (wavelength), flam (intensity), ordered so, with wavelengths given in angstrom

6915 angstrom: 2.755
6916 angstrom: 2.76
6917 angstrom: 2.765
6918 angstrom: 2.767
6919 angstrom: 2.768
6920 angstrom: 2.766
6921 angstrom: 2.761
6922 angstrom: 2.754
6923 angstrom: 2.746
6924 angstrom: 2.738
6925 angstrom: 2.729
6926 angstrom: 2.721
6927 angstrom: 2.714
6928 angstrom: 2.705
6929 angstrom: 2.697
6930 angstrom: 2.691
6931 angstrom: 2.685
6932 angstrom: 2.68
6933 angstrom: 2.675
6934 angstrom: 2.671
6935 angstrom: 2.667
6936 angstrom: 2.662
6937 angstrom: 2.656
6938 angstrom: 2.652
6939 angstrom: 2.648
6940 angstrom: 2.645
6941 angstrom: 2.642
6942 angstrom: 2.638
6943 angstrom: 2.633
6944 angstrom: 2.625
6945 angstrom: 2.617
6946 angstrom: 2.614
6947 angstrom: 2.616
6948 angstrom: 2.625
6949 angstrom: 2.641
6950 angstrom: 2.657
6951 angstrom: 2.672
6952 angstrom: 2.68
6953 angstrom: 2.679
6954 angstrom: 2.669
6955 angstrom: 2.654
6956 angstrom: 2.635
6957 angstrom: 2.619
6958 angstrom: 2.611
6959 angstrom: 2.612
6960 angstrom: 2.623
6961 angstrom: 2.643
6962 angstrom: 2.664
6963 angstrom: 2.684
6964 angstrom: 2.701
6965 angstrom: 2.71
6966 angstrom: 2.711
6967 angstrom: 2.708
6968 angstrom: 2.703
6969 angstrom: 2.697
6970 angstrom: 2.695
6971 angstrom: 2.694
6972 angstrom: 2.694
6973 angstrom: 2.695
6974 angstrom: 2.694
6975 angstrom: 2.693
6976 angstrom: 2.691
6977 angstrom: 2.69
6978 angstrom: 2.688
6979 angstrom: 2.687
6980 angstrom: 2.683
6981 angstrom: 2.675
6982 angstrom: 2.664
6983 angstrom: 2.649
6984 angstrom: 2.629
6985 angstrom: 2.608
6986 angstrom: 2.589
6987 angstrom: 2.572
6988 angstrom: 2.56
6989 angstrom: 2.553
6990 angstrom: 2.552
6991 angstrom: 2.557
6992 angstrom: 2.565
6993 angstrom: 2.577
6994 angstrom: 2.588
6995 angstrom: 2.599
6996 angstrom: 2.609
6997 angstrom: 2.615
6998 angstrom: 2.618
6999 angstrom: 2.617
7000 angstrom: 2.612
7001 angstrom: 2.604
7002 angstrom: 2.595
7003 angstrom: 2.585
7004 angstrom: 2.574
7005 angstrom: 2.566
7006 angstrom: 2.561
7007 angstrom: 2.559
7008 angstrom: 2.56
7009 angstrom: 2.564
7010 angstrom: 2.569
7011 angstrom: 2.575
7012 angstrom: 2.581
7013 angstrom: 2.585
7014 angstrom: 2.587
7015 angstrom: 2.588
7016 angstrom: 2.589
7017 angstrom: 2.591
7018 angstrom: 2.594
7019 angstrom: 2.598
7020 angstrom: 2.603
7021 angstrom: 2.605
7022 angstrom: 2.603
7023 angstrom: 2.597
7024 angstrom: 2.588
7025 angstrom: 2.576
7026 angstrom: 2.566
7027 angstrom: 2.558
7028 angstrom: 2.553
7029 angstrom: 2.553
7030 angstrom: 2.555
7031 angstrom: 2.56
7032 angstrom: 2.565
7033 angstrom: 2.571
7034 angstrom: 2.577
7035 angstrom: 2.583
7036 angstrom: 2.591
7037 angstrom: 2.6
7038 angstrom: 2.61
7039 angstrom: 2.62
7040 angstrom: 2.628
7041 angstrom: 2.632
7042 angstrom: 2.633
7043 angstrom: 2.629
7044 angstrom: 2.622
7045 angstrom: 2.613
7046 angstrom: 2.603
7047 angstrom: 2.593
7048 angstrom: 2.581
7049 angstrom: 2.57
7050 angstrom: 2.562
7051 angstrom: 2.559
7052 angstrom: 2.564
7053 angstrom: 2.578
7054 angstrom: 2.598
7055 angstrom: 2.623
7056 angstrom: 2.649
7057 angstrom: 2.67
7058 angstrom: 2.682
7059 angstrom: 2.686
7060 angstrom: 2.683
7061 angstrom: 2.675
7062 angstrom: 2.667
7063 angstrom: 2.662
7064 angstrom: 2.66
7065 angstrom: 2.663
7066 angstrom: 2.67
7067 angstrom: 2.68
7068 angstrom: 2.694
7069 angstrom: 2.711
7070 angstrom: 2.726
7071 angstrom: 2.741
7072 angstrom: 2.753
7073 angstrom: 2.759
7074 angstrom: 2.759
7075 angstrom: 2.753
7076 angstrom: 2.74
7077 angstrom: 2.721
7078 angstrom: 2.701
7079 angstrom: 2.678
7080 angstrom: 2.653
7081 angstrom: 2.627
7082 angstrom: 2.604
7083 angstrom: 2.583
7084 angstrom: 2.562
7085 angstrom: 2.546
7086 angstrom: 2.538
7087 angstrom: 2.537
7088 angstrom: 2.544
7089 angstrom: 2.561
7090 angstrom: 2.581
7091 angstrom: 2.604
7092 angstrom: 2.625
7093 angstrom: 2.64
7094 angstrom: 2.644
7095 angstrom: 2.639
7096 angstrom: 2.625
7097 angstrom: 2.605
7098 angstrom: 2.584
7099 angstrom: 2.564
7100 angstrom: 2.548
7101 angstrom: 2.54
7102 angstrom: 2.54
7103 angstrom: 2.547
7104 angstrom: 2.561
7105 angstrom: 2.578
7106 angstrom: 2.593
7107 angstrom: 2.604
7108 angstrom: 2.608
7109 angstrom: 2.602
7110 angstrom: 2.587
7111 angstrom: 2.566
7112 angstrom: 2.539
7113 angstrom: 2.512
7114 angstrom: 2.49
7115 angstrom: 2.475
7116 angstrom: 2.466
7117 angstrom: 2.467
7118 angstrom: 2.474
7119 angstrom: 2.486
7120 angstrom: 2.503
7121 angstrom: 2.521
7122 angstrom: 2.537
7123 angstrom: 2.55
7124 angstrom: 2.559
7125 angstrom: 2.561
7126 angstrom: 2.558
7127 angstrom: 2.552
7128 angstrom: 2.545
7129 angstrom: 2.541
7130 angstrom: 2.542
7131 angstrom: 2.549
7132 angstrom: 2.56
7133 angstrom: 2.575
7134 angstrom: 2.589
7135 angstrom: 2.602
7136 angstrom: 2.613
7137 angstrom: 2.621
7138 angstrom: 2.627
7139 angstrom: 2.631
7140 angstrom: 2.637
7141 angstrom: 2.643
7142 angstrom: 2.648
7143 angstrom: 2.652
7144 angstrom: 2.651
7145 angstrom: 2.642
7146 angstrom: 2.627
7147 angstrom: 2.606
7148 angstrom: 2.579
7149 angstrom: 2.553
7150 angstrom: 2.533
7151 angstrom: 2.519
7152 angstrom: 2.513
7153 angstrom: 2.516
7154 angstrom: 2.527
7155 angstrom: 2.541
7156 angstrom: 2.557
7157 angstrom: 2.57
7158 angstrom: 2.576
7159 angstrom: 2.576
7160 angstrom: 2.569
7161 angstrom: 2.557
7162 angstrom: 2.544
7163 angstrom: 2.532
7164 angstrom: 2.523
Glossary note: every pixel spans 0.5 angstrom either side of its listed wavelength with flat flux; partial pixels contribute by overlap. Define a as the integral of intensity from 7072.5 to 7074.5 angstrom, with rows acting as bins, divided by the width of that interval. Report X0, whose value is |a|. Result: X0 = 2.76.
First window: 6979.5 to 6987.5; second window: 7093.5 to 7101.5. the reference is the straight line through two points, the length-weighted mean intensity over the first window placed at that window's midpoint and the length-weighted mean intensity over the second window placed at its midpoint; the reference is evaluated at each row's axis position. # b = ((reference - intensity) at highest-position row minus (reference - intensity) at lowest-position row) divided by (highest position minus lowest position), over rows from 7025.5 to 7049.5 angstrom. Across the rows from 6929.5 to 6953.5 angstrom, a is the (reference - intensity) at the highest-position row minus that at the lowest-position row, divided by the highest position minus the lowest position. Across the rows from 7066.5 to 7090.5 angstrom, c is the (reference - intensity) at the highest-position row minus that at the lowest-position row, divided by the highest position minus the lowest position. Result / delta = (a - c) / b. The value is 7.2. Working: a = 0.000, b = -0.0005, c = 0.004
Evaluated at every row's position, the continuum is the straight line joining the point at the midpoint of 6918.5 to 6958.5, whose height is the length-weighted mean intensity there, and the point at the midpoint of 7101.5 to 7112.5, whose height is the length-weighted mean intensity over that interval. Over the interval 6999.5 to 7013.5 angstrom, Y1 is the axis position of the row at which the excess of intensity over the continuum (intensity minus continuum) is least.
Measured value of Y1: 7007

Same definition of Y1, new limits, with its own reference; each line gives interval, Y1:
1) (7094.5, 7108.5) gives 7101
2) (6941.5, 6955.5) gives 6946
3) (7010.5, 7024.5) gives 7011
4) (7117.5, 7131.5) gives 7118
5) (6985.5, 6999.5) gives 6990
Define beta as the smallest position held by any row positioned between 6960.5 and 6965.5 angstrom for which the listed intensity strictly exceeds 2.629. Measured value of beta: 6961 angstrom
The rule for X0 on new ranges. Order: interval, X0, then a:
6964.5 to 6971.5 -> 2.70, 2.70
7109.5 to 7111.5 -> 2.58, 2.58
